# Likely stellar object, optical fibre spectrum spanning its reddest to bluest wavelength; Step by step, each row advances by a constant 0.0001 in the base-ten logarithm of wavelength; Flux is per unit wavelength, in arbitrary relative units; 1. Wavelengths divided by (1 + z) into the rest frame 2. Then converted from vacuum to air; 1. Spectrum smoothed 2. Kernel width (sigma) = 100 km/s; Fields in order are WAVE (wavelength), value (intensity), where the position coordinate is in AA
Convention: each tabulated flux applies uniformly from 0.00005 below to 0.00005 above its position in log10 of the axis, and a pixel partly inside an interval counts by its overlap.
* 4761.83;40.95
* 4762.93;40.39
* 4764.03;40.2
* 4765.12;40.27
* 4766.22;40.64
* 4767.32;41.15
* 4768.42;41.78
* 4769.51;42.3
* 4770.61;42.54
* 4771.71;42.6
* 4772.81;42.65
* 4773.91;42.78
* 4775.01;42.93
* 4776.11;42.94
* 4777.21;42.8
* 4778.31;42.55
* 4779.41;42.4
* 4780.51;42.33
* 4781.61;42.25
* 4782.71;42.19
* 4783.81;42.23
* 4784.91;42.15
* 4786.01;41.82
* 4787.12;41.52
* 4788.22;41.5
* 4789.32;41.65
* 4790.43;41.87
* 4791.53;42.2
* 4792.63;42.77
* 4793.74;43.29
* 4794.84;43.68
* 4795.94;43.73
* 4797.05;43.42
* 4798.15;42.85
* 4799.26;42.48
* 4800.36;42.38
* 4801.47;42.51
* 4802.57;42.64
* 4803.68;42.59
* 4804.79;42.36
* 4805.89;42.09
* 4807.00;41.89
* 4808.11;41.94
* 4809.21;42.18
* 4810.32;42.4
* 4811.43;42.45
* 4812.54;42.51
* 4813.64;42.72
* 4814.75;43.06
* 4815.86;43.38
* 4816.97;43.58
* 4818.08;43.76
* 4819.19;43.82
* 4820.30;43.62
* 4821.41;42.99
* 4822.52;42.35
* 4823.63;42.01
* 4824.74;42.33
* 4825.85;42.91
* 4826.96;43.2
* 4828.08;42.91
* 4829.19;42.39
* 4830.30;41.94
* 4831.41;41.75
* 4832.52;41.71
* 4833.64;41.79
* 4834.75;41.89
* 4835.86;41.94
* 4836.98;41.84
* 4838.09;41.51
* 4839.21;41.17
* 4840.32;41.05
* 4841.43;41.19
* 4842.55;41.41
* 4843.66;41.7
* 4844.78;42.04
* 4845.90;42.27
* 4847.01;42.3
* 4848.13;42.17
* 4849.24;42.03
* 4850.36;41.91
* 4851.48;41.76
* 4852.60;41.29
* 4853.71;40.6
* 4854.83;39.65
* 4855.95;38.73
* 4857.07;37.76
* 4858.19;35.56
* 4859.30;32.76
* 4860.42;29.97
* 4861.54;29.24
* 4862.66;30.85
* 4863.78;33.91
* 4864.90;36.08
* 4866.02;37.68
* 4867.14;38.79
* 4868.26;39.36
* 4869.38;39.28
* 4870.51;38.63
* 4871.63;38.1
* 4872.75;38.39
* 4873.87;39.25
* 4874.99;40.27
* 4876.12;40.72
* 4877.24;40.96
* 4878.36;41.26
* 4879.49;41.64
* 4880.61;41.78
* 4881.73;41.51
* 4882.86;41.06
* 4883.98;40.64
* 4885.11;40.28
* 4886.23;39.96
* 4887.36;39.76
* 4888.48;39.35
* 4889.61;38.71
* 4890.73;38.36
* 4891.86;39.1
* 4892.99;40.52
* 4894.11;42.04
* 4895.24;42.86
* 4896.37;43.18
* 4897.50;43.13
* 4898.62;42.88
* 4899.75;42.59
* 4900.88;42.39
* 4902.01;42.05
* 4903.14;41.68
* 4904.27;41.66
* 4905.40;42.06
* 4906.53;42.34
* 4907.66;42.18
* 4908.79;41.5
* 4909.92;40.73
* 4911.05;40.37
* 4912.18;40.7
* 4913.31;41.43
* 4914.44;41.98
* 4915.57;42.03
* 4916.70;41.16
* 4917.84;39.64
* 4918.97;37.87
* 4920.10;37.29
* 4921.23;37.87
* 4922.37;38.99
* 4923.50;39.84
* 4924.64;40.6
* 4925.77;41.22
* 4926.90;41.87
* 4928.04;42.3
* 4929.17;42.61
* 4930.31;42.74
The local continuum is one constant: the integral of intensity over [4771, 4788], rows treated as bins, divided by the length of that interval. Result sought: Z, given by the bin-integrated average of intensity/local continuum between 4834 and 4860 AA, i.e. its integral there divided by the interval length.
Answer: 0.96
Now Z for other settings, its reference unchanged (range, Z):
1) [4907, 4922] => 0.95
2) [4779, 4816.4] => 1.00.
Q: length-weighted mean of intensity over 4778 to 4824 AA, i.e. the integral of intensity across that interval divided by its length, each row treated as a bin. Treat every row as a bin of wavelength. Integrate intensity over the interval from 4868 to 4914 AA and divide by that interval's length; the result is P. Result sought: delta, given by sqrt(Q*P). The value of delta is 41.7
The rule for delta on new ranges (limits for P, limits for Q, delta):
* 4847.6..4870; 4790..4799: 40.1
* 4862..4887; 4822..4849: 40.5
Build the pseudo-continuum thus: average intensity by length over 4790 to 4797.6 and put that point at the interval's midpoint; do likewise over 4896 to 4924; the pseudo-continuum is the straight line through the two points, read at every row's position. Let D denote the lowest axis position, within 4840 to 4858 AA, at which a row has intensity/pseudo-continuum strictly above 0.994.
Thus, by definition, 4844.78 AA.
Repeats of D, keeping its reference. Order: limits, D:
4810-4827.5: 4812.54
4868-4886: 4879.49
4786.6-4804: 4793.74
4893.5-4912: 4894.11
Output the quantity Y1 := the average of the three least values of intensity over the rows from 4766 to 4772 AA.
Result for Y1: 41.2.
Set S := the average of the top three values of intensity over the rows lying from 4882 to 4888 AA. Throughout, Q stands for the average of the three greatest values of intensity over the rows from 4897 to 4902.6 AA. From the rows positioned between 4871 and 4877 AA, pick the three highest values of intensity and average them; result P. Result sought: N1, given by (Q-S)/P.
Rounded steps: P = 40.1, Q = 42.9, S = 40.7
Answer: 0.055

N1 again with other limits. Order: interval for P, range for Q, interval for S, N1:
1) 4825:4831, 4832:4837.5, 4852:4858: 0.032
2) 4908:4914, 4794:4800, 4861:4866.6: 0.187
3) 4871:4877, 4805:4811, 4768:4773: -0.009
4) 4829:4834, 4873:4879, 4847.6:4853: -0.025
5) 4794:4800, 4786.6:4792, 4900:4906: -0.006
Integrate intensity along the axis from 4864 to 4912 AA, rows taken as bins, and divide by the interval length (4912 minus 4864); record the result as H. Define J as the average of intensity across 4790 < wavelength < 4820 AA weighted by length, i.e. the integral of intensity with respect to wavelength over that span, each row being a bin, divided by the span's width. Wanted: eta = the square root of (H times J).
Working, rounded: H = 40.6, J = 42.8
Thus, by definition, 41.6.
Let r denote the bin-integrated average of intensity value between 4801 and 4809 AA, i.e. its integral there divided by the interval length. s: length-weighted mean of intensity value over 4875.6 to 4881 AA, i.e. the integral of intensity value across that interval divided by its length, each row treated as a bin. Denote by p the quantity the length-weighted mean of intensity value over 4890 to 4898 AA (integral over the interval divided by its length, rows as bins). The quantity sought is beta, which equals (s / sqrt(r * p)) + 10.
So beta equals 10.99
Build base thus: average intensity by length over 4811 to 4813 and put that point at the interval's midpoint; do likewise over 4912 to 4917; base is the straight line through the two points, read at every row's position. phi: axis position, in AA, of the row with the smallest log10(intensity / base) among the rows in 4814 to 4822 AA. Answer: 4821.41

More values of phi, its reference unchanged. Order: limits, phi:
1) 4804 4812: 4807.00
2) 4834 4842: 4840.32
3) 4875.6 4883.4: 4876.12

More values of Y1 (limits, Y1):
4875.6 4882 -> 41.0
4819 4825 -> 42.2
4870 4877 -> 38.4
